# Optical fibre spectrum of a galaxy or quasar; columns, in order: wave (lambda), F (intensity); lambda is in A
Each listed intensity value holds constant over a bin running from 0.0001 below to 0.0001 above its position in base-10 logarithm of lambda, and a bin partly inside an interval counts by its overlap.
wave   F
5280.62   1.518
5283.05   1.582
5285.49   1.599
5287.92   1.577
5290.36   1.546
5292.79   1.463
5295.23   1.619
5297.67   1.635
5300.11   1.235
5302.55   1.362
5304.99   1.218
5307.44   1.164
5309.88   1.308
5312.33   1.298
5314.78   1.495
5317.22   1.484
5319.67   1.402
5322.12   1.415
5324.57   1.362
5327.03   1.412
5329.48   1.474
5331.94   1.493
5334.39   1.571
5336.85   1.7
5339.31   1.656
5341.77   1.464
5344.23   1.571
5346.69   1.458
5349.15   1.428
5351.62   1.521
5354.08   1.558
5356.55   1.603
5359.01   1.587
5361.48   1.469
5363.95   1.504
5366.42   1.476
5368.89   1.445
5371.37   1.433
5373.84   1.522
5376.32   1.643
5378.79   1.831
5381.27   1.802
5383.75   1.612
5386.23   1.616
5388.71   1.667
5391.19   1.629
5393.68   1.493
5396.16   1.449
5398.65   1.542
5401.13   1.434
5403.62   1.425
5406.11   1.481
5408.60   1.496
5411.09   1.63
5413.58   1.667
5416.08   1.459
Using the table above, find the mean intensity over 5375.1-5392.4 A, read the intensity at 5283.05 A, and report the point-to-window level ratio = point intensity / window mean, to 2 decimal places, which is 0.94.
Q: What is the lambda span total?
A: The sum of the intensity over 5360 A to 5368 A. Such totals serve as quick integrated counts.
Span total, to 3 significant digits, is 4.45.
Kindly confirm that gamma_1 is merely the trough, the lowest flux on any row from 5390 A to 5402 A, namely 1.434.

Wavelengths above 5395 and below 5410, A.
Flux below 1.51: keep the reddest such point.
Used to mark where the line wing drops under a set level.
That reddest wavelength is 5408.60 A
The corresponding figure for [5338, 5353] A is 5349.15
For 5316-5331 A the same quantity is 5329.48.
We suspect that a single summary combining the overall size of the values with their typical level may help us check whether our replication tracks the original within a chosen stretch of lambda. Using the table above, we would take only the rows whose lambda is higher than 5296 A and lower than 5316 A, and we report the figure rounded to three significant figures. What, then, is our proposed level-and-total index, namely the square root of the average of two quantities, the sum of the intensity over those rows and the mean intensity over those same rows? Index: 2.46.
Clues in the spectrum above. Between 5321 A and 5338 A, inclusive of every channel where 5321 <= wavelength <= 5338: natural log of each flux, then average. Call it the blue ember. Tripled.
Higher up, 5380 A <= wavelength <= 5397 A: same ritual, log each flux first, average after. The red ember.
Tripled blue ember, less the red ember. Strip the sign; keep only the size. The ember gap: 0.71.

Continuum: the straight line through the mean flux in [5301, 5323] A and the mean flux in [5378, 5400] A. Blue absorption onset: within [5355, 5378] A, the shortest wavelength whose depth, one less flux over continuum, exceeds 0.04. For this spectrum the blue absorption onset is 5366.42 A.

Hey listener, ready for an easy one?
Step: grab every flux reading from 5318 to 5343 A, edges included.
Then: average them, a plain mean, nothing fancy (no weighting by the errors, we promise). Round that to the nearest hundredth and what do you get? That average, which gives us 1.49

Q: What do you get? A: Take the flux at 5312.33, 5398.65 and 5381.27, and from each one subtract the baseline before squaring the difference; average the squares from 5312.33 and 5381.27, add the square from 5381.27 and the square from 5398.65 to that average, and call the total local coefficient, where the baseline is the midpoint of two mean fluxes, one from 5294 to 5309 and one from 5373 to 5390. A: 0.14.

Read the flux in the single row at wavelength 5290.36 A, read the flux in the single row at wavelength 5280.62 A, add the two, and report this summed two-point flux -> 3.06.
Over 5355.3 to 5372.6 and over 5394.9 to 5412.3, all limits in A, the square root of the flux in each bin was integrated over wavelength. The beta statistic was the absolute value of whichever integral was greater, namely 21.3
